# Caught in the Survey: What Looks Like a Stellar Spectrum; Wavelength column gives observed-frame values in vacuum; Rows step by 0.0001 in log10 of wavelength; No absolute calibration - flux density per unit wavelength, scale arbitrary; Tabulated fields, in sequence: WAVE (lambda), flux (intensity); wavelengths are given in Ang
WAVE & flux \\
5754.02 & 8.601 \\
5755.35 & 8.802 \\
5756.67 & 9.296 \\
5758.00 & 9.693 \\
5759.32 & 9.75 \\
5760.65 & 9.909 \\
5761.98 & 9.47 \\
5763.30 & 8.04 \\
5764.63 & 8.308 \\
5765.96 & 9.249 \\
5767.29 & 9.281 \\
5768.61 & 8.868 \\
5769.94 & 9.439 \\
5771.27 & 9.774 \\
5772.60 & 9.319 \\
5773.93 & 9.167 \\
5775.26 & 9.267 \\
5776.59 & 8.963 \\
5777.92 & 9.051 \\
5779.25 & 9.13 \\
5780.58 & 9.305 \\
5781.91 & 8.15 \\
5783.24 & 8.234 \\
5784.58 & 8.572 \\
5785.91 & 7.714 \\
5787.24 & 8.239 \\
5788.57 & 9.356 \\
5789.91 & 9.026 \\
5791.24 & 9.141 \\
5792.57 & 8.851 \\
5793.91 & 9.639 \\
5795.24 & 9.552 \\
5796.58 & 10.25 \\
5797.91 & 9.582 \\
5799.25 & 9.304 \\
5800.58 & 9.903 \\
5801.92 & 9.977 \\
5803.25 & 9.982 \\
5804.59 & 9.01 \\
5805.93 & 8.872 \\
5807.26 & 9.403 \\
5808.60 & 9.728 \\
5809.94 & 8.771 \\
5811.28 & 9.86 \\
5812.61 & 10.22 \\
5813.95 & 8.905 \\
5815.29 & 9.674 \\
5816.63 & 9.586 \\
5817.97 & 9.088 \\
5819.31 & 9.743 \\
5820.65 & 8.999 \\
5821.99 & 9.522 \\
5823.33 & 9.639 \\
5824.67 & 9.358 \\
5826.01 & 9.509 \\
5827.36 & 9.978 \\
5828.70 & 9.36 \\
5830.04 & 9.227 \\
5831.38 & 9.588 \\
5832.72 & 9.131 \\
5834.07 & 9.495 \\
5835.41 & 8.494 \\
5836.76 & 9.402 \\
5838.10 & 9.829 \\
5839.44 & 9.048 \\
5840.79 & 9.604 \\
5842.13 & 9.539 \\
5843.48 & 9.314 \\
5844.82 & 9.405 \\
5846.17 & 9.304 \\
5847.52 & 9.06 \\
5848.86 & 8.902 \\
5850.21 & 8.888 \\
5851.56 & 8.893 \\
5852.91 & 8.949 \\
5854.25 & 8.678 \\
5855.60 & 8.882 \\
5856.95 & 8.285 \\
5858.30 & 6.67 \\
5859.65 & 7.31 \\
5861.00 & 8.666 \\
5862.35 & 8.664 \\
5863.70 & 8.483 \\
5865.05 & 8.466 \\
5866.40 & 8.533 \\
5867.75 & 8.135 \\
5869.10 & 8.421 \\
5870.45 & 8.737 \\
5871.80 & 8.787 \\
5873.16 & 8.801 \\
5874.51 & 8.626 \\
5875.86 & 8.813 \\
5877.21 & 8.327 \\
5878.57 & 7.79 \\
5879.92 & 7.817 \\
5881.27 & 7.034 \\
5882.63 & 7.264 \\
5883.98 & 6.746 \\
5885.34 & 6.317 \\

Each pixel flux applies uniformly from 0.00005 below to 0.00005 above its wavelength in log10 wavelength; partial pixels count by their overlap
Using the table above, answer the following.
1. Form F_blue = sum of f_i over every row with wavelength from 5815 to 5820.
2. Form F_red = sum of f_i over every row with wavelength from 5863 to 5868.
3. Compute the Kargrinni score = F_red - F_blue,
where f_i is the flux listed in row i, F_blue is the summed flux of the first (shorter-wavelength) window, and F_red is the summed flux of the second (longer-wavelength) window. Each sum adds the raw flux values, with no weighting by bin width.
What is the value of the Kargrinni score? -4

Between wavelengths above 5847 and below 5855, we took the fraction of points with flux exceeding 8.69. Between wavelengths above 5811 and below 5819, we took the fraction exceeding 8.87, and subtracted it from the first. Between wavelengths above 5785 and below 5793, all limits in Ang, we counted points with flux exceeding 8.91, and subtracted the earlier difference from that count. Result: 3.2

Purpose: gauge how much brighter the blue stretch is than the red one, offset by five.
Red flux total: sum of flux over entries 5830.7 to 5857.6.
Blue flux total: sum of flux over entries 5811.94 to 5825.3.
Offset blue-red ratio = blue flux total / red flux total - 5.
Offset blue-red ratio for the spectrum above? -4.5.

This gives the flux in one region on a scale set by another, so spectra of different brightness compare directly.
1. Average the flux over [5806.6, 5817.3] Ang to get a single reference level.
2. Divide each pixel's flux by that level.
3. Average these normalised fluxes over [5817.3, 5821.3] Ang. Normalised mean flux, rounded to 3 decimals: 0.975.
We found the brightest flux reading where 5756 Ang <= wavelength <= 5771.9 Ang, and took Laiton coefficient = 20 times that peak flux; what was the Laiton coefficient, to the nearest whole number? 198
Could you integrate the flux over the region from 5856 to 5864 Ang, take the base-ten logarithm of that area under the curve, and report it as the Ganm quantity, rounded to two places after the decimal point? 1.81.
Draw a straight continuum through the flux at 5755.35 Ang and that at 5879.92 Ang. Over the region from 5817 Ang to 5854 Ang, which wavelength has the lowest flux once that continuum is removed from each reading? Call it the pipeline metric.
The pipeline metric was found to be 5835.41 Ang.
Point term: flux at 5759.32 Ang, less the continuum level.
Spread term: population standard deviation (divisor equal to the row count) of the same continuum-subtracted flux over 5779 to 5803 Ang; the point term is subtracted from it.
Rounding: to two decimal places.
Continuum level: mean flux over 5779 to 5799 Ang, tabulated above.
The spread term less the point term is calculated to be -0.09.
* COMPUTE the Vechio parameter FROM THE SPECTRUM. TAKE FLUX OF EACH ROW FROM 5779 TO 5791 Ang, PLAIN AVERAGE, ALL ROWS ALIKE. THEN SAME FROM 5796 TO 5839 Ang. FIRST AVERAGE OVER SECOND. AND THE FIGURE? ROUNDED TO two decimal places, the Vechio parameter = 0.91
